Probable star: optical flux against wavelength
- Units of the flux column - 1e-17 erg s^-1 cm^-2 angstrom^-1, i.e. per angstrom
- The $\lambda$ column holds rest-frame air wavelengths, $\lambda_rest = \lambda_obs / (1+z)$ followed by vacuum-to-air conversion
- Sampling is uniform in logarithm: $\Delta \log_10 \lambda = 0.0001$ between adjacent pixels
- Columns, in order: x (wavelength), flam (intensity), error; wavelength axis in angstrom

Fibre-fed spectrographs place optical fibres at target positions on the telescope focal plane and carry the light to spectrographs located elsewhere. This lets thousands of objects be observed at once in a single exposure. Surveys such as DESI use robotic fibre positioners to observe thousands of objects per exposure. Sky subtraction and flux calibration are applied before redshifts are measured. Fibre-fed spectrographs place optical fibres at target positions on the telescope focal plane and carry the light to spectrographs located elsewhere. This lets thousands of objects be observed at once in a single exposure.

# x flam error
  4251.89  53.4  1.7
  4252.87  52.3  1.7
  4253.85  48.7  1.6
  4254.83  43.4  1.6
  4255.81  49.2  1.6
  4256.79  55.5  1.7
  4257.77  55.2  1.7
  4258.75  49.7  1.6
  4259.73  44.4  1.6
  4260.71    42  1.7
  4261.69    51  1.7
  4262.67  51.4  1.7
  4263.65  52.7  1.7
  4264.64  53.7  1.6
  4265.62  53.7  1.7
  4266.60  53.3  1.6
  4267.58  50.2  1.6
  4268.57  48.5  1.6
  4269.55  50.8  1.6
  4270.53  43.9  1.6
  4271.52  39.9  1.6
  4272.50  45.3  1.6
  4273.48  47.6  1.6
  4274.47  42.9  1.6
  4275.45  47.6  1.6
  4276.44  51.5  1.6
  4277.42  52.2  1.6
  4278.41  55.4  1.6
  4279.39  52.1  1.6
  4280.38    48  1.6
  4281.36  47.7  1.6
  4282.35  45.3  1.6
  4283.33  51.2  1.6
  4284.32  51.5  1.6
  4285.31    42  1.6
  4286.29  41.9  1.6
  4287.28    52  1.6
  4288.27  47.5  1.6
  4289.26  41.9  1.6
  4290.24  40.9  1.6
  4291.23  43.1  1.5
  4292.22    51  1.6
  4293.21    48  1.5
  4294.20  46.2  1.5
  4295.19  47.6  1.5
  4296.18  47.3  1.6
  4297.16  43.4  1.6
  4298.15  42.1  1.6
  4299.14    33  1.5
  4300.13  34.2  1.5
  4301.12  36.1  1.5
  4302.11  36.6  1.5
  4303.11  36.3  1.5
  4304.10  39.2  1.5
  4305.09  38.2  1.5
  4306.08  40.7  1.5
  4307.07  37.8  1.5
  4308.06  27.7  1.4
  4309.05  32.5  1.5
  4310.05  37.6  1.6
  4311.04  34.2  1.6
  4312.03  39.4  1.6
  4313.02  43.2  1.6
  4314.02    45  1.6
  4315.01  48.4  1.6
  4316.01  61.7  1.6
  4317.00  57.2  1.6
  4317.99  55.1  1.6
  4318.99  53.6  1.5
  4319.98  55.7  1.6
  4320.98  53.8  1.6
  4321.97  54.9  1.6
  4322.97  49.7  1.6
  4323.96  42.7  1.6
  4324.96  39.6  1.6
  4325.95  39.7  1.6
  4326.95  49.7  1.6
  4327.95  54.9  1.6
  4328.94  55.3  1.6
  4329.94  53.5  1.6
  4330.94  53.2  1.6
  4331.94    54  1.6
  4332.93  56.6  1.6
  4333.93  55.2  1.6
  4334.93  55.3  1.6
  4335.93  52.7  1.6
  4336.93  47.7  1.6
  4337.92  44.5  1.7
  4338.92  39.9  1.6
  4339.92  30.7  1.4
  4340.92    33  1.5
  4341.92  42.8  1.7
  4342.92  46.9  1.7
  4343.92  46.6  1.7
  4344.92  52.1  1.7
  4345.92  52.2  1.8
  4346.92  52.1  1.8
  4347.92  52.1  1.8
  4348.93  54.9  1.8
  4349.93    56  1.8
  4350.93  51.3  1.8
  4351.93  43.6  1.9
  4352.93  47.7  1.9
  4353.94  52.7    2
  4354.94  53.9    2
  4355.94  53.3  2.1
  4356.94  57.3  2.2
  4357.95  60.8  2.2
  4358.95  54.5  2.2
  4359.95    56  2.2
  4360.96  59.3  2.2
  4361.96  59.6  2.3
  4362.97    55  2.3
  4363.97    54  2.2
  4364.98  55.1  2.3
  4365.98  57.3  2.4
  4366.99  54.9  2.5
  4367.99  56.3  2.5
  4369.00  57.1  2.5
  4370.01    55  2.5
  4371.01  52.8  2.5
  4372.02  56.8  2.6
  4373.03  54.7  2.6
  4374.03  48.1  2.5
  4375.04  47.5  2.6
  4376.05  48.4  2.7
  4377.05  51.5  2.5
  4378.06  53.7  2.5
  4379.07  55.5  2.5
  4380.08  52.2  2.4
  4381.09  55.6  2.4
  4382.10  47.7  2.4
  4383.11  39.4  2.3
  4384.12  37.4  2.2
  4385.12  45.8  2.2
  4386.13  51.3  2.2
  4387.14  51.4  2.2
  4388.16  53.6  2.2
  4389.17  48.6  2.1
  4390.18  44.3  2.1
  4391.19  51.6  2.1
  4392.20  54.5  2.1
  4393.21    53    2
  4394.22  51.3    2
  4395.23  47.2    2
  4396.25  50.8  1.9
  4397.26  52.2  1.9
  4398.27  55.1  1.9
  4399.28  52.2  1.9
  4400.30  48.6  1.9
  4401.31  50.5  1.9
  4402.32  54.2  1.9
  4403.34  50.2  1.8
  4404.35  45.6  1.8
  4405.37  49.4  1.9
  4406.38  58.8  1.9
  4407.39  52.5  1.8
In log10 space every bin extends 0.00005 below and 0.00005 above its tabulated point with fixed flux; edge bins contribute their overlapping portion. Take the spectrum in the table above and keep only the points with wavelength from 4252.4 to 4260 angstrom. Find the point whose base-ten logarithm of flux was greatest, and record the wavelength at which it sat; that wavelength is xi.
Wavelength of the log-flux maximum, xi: 4256.79 angstrom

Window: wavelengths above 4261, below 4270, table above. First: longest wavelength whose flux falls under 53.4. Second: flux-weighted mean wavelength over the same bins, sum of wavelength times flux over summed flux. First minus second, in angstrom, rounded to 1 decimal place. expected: 4.0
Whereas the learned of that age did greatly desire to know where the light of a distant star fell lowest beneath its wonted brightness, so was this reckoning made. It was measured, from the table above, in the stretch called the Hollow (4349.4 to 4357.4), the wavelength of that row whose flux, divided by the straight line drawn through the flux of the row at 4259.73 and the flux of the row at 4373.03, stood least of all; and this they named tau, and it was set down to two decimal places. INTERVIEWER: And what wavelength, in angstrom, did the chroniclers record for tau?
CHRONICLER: 4351.93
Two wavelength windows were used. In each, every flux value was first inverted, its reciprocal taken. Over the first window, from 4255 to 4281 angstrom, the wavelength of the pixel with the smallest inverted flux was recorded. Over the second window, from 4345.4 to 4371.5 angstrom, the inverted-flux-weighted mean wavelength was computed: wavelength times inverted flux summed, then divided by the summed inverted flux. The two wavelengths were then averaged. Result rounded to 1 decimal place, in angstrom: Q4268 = 4307.5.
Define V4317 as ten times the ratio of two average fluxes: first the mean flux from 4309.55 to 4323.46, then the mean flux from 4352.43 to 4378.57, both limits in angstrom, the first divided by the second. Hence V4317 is 9.1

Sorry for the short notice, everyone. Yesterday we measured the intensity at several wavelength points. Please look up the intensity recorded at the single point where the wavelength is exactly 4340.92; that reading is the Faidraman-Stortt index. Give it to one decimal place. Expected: 33.0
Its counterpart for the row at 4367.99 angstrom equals 56.3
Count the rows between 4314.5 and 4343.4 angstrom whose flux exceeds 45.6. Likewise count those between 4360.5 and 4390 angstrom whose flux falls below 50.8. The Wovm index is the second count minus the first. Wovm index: -13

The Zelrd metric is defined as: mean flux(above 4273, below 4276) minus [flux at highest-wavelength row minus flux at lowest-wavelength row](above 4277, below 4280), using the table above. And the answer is 46.1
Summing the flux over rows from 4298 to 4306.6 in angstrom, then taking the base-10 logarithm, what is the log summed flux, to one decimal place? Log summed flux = 2.5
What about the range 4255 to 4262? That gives 2.5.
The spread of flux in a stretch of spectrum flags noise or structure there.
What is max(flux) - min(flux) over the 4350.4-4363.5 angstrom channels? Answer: 17.2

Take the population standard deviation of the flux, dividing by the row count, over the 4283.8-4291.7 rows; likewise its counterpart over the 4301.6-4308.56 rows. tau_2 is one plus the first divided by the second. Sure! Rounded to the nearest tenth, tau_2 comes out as 2.1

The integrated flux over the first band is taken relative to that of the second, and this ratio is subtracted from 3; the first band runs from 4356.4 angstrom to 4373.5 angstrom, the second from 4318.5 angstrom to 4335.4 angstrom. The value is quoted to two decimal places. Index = 1.90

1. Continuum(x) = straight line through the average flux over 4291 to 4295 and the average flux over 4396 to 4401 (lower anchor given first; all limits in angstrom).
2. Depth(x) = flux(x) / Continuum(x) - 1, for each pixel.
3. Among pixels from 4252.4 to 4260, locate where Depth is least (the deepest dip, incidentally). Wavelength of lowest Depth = 4254.83 angstrom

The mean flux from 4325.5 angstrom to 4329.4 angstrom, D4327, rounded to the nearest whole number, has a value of 50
